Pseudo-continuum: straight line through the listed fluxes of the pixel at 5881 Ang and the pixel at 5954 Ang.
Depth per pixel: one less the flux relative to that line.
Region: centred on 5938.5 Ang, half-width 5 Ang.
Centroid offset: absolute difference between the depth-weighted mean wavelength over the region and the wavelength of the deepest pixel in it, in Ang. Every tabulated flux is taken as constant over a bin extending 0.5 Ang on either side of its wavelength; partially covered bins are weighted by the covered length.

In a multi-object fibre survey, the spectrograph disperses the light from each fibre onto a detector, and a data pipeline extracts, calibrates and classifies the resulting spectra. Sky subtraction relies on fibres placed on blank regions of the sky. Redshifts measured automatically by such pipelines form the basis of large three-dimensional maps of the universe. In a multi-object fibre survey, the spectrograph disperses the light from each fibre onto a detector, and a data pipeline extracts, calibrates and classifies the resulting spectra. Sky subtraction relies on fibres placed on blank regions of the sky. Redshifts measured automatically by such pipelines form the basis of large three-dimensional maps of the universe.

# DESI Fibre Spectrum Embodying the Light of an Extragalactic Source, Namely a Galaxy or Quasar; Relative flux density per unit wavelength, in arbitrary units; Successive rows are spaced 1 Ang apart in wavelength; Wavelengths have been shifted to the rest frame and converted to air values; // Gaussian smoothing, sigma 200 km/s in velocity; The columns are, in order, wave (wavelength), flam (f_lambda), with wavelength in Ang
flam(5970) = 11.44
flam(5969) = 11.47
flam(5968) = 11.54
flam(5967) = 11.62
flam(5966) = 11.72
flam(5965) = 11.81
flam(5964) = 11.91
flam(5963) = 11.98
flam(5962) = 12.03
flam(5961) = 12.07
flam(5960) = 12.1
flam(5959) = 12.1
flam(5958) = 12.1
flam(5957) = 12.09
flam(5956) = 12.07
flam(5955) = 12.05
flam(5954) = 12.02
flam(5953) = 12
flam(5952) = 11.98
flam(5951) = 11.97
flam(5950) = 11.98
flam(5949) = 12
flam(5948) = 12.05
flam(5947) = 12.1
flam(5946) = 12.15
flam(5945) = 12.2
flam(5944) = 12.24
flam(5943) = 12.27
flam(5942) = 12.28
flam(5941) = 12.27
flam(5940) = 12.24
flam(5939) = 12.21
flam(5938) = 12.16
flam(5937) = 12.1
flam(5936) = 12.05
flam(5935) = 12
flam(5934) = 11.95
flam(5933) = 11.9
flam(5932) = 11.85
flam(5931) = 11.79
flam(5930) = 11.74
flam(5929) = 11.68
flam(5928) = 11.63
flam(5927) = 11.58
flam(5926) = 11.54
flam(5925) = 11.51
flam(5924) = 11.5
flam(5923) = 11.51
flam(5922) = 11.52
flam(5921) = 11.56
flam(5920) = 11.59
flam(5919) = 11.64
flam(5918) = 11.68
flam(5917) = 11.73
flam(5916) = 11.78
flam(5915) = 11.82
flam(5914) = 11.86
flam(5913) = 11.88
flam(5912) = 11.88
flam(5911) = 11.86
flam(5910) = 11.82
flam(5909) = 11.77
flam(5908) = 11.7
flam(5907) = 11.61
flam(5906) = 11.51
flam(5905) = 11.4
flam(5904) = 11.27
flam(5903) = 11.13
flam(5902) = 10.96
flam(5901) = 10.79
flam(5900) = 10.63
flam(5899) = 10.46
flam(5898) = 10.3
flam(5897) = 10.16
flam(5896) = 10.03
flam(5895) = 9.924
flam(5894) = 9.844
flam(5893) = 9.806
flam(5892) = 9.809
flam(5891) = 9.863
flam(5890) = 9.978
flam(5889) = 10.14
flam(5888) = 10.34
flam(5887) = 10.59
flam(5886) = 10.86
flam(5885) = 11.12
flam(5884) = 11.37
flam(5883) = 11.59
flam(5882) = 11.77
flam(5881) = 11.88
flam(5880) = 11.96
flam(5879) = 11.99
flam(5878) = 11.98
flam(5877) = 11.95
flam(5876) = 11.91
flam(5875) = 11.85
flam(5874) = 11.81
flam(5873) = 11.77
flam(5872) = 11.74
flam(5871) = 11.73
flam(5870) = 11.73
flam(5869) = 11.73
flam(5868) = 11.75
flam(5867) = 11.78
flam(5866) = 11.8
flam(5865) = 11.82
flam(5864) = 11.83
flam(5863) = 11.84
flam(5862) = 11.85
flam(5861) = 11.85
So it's 6.4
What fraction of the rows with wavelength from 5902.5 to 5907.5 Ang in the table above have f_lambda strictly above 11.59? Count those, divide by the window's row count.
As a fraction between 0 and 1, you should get 0.20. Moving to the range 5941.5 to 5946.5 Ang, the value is 1.00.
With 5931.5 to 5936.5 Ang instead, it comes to 1.00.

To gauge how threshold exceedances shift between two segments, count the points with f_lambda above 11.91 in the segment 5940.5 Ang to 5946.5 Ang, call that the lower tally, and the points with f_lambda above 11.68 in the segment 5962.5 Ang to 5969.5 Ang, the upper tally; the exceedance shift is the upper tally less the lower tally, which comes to -2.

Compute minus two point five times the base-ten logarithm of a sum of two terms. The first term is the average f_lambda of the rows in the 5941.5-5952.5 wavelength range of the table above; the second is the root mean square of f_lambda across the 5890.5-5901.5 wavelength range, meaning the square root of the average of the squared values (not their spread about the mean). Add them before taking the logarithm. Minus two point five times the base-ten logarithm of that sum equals -3.37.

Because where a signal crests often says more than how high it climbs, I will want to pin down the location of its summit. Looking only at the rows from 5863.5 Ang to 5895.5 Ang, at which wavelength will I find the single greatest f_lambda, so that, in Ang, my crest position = 5879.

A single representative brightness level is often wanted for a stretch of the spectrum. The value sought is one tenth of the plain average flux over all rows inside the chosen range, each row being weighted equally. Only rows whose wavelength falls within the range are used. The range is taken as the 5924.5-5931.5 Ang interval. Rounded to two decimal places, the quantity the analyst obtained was 1.16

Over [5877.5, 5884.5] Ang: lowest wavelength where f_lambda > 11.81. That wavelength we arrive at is 5878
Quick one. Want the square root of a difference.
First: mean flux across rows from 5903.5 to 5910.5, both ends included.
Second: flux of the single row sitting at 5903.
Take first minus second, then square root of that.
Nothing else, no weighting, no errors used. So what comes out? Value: 0.67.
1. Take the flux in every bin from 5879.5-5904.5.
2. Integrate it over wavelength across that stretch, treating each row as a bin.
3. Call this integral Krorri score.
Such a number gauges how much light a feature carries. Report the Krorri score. 267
